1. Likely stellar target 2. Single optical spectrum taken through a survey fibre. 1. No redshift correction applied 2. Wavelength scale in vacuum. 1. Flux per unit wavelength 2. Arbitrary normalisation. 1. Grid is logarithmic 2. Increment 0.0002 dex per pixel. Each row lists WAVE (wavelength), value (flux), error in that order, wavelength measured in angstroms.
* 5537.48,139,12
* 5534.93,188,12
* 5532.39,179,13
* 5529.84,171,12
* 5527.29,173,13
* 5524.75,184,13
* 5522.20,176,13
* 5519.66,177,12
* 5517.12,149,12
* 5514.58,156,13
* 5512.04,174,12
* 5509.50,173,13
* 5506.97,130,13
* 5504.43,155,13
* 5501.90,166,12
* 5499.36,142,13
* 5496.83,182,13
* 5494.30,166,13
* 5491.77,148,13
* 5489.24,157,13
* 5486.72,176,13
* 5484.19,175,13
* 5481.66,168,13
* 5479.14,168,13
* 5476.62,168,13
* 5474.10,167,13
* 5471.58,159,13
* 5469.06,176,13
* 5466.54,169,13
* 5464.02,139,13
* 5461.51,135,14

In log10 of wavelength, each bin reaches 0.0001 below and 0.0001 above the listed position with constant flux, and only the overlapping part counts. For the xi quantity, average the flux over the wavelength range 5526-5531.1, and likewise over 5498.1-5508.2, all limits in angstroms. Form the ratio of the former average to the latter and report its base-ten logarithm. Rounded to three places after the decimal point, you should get 0.065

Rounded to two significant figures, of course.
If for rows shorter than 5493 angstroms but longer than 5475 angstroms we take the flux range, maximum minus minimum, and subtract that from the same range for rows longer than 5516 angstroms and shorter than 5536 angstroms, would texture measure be 11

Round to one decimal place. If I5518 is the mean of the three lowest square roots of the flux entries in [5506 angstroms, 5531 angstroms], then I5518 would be 12.0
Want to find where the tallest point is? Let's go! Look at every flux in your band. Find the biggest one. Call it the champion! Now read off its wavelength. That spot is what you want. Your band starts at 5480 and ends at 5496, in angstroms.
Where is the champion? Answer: 5486.72 angstroms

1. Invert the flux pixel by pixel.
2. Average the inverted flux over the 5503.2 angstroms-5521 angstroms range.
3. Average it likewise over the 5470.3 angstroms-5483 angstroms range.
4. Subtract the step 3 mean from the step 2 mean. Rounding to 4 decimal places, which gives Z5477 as 0.0003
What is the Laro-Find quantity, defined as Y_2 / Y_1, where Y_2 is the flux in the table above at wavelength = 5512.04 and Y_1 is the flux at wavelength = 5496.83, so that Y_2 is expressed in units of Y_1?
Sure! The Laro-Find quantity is 0.96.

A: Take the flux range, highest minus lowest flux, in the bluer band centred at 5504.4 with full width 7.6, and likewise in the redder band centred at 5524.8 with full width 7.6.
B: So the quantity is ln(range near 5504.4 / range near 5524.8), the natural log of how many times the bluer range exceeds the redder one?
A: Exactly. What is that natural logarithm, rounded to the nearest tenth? 1.2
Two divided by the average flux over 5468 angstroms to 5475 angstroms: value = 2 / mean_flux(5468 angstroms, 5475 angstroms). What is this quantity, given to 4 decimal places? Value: 0.0120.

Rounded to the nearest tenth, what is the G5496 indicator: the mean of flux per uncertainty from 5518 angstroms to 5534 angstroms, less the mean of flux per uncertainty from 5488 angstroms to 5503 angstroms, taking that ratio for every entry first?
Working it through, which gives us 1.5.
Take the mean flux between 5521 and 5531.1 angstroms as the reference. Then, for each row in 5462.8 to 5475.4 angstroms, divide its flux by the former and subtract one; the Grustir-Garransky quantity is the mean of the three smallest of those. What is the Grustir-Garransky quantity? -0.12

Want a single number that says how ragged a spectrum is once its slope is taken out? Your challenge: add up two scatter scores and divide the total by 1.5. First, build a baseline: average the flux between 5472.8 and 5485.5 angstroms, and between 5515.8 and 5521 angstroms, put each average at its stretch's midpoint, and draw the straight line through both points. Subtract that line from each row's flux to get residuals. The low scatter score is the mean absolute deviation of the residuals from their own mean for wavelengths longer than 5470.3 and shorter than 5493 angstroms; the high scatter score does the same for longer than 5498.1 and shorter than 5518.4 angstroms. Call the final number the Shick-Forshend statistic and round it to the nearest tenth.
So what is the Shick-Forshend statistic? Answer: 12.3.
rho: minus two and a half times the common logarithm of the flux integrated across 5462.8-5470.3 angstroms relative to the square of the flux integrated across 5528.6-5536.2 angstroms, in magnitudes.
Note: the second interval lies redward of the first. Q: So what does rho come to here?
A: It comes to 7.97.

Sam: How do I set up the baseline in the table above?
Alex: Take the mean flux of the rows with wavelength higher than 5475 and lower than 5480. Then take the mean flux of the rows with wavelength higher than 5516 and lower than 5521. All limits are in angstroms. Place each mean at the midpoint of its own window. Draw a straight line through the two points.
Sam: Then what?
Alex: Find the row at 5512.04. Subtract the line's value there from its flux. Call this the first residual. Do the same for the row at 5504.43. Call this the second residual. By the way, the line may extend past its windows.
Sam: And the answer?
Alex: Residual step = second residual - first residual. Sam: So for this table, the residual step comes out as -20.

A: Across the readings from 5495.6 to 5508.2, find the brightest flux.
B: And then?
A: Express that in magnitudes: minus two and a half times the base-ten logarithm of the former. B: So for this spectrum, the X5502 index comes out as -5.65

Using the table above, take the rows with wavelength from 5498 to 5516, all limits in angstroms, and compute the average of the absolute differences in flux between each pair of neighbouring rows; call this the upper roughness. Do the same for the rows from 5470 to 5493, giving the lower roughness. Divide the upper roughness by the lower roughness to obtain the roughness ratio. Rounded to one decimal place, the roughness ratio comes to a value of 3.6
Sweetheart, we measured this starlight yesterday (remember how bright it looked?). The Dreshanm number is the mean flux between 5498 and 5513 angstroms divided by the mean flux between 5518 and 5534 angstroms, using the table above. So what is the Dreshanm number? 0.89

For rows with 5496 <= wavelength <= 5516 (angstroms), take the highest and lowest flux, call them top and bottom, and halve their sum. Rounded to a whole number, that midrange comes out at 156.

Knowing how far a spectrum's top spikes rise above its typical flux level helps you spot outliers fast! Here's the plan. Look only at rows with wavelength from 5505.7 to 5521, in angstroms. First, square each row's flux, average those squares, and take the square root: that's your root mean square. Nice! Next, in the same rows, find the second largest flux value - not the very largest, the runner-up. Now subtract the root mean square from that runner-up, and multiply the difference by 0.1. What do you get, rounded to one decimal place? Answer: 1.3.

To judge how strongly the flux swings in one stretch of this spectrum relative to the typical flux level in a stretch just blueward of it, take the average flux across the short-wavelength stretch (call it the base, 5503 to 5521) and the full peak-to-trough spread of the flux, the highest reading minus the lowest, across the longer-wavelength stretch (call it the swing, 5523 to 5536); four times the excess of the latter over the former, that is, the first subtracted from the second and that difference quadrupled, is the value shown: -569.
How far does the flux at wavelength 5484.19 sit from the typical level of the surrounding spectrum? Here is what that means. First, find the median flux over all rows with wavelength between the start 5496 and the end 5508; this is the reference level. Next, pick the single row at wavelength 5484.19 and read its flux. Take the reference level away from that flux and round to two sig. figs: 20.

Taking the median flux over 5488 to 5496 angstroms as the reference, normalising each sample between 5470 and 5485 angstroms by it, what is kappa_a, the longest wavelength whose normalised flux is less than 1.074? 5481.66 angstroms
